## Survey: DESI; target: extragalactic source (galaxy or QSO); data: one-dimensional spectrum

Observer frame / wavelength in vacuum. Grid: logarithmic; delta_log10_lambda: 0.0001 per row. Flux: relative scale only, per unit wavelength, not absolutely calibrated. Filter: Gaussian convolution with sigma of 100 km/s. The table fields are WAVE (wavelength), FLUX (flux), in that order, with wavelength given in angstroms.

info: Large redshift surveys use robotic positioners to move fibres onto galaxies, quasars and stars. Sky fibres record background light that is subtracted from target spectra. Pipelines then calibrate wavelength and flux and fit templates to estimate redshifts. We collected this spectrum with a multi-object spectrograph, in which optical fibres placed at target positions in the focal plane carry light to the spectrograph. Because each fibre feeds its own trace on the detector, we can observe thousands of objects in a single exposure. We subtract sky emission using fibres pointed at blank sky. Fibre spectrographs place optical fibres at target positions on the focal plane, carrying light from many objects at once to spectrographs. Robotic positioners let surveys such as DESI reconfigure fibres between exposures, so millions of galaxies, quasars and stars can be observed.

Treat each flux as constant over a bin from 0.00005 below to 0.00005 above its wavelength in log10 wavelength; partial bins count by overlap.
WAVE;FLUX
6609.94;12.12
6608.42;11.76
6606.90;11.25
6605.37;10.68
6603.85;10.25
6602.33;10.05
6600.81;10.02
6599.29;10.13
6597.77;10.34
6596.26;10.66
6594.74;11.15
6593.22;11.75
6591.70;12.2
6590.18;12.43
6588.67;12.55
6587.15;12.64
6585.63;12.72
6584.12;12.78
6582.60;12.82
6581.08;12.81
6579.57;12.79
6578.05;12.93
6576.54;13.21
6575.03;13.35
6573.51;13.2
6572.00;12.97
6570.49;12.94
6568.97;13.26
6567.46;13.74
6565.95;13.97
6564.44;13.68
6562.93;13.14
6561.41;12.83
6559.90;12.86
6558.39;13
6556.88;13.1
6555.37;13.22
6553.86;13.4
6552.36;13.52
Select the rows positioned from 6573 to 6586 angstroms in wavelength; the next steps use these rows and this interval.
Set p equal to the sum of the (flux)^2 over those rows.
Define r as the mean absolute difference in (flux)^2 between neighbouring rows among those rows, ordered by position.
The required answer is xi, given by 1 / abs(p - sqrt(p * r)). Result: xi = 0.0007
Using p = 1511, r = 2.7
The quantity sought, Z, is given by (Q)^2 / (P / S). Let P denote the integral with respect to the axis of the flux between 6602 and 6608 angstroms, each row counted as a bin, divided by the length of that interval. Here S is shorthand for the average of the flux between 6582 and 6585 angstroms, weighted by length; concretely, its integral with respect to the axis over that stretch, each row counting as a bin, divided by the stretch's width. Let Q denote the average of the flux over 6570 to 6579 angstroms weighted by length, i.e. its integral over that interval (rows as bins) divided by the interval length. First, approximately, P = 10.7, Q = 13.1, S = 12.8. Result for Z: 206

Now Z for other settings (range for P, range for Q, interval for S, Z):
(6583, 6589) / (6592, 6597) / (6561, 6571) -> 134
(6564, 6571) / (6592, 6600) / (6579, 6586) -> 112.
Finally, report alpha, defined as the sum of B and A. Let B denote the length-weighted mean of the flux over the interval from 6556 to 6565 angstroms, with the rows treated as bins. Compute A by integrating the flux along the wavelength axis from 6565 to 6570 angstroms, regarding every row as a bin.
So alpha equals 81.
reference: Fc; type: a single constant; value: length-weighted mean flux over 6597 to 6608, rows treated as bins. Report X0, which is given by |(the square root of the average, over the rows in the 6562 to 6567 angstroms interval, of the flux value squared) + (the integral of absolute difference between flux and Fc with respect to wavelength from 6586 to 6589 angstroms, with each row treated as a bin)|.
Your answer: 20.1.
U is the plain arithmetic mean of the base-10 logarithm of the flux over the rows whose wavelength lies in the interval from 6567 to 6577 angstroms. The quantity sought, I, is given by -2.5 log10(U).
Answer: -0.125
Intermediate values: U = 1.12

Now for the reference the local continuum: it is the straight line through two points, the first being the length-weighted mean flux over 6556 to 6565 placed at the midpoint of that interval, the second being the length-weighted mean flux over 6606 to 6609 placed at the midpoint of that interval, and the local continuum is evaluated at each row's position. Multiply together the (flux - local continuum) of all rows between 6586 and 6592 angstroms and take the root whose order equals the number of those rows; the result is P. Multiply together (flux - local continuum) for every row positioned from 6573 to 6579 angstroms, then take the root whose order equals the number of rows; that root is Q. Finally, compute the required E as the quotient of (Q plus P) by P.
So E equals 2.6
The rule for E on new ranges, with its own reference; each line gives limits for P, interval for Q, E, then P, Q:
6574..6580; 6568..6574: 1.6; 0.56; 0.36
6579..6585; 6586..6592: 1.8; 0.47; 0.38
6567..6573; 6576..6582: 2.2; 0.41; 0.49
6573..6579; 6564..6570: 2.2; 0.62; 0.77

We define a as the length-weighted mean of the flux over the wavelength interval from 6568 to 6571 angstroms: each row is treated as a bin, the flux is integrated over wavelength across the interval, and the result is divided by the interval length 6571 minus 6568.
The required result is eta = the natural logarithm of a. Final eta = 2.58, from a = 13.1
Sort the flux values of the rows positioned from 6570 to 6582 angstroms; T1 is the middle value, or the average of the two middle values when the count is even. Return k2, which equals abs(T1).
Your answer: 13.0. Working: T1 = 13.0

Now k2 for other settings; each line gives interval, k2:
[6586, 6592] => 12.5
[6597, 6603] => 10.1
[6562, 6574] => 13.2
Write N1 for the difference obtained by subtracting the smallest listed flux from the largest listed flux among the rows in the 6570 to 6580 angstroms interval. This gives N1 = 0.56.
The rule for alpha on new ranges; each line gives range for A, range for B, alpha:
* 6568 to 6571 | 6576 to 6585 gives 52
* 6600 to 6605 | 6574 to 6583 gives 64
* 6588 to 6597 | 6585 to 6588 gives 119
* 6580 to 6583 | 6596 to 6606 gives 49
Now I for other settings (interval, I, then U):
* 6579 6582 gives -0.111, 1.11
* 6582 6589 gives -0.107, 1.10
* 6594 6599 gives -0.032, 1.03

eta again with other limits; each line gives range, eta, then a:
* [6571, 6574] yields 2.57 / 13.1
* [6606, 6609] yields 2.44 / 11.4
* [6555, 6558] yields 2.57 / 13.1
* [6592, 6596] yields 2.44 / 11.4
